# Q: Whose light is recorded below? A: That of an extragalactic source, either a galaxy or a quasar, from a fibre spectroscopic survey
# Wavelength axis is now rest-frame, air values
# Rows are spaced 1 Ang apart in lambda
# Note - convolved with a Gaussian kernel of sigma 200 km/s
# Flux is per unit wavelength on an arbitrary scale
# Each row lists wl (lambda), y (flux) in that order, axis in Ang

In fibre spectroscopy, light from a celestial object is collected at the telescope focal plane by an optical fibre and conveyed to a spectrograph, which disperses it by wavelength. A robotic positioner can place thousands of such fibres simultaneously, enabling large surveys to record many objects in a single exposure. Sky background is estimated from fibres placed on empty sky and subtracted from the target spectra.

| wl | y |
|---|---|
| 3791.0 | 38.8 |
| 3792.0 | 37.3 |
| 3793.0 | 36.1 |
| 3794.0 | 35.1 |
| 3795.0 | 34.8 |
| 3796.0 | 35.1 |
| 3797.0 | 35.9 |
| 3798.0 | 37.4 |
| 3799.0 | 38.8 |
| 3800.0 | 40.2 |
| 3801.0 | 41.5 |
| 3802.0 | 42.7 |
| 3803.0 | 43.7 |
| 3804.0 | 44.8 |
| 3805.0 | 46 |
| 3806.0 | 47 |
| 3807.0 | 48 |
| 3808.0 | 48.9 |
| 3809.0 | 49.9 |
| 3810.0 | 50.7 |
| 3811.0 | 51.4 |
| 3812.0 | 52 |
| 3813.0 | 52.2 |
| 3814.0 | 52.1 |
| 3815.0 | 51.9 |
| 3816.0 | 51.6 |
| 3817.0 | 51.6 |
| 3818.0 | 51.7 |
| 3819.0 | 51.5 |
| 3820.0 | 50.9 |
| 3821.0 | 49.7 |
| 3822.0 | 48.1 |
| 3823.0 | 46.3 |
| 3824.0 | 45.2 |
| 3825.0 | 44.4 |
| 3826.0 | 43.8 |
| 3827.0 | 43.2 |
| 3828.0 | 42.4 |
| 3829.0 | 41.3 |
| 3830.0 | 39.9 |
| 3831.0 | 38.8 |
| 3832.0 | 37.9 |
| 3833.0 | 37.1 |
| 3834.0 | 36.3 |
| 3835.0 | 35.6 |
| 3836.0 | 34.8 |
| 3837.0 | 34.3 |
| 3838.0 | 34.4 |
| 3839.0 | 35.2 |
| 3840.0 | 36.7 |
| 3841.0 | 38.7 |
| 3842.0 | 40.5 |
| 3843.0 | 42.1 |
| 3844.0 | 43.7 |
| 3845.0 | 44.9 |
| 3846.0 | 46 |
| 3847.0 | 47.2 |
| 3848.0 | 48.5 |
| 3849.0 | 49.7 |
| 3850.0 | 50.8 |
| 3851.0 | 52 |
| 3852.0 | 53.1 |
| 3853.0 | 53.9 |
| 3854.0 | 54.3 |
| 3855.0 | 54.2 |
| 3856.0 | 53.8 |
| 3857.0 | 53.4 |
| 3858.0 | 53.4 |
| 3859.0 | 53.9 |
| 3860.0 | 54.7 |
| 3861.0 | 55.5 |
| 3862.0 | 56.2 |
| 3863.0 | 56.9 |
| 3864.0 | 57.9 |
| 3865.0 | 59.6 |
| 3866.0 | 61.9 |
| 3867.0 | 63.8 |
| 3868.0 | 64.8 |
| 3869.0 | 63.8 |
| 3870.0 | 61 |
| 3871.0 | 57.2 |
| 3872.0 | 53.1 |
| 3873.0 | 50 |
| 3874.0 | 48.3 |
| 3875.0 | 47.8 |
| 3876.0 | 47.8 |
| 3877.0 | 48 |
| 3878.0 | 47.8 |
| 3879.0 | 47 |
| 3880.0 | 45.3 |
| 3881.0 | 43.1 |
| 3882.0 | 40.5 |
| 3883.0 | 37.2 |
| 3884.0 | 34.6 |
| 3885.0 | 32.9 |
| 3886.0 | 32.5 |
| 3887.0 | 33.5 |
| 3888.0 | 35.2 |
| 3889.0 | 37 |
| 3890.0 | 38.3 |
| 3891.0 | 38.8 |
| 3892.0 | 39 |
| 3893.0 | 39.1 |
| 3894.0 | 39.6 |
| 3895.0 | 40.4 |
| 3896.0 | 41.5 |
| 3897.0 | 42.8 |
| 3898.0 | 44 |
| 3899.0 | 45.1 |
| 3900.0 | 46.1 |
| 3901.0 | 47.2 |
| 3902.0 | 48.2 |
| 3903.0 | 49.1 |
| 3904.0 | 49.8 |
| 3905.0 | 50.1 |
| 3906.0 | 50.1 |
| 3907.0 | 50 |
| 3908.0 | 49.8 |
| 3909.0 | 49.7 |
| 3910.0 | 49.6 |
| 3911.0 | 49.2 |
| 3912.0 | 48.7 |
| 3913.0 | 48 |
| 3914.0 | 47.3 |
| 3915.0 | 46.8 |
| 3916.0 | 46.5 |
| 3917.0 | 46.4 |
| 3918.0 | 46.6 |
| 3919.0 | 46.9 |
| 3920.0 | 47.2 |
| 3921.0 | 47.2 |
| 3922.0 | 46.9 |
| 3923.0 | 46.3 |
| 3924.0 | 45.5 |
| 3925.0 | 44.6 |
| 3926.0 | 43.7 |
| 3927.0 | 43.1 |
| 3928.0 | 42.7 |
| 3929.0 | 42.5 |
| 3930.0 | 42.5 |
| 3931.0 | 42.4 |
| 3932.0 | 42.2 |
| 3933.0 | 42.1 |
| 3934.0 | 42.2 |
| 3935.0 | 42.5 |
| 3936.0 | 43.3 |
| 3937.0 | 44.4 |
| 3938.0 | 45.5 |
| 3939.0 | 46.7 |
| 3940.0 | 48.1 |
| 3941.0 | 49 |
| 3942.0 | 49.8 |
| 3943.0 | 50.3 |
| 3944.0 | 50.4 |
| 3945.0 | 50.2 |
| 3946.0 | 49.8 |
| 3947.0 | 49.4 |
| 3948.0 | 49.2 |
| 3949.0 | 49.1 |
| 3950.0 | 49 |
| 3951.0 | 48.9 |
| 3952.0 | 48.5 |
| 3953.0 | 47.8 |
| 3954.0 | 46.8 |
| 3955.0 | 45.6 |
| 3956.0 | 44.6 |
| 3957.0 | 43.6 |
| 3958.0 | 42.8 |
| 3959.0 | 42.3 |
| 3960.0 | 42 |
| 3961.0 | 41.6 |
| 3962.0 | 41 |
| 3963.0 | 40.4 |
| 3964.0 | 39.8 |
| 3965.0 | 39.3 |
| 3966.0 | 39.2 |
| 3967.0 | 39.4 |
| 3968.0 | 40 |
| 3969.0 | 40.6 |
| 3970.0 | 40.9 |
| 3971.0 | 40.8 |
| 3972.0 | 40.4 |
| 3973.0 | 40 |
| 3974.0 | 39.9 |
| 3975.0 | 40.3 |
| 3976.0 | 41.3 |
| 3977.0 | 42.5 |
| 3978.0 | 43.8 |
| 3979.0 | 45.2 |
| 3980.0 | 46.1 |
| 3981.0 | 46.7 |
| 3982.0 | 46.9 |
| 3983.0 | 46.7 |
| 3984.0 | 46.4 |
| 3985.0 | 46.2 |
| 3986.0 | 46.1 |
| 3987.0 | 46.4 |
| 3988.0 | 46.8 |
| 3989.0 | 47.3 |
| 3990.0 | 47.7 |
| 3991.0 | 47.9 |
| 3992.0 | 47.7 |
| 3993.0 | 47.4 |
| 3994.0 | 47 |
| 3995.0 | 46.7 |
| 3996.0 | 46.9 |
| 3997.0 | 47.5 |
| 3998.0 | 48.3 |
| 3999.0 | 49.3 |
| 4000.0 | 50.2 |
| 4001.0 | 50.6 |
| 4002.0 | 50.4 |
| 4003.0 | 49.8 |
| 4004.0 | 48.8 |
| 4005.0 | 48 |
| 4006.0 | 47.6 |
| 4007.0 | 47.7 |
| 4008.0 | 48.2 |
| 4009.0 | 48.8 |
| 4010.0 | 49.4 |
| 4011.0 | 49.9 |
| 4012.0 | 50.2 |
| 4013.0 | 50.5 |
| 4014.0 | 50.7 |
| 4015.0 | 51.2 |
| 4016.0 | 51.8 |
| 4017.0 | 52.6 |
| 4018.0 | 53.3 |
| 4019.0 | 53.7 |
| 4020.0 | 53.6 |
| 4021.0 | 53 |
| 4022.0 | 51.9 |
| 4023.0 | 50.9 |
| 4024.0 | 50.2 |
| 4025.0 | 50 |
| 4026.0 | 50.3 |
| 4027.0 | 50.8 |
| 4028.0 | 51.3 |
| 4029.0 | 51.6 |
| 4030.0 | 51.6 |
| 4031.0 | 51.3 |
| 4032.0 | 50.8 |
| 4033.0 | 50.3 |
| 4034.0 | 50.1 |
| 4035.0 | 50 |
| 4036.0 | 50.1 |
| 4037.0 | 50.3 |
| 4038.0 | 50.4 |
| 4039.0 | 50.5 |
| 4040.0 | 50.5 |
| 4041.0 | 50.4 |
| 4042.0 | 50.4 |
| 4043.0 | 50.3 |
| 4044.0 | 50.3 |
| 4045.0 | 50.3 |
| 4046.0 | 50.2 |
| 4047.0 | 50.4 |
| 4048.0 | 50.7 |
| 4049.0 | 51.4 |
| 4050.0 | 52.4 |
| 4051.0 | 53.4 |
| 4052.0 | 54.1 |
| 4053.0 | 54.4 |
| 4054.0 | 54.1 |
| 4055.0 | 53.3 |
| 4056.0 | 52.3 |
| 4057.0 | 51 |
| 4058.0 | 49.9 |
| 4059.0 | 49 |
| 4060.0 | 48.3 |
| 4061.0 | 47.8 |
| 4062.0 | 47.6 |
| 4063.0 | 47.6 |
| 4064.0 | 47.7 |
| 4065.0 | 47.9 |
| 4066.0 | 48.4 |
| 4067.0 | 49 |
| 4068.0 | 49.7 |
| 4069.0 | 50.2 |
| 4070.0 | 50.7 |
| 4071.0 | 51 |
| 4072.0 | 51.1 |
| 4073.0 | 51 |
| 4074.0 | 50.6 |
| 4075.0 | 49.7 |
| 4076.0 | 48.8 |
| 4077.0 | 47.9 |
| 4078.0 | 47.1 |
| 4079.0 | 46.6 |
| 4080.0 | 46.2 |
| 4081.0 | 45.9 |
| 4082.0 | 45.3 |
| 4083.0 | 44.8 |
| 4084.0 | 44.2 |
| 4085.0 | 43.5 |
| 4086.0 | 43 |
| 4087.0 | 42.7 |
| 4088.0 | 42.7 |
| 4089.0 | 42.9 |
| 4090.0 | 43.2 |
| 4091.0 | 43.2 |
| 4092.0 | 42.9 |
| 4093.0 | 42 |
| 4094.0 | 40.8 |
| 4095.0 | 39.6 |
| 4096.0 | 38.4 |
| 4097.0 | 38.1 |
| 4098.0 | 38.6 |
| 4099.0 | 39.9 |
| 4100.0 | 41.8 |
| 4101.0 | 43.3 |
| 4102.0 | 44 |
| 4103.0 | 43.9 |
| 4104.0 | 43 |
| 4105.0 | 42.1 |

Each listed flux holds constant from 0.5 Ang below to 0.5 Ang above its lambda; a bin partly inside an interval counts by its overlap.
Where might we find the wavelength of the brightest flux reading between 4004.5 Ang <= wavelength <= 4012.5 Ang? 4012.0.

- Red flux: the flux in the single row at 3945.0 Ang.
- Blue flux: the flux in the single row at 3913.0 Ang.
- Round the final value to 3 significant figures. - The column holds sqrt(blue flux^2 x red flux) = 340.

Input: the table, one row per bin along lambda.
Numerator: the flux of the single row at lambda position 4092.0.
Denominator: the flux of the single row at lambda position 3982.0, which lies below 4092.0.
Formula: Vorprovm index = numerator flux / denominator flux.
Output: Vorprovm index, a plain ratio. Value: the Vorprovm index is 0.91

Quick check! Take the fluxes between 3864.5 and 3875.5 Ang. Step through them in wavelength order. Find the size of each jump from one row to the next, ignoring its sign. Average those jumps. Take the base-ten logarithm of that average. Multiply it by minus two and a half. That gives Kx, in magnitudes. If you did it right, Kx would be -0.87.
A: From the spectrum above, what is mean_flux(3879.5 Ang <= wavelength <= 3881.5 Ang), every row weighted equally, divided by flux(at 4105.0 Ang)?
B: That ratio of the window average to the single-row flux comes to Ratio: 1.05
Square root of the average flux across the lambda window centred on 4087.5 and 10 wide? 6.58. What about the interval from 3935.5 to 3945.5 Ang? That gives 6.91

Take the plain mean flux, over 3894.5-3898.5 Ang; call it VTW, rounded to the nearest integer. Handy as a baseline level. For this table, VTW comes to 42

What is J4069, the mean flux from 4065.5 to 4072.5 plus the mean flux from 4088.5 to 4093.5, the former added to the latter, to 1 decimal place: 92.9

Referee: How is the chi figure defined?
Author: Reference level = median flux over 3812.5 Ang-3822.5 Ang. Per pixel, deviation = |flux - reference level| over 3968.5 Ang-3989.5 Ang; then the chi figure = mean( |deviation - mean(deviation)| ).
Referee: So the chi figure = 2.7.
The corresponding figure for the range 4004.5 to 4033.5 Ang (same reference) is 0.9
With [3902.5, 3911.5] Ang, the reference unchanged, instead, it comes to 0.3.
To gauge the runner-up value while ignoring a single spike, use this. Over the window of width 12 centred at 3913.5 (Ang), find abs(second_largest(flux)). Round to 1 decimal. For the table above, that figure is 49.7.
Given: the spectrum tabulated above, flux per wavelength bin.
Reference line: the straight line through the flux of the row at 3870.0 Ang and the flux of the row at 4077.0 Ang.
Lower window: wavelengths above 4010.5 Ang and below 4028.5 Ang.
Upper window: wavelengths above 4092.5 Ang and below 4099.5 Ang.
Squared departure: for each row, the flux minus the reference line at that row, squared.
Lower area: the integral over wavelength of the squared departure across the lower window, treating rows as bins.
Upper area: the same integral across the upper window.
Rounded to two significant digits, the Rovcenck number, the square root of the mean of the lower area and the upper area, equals 14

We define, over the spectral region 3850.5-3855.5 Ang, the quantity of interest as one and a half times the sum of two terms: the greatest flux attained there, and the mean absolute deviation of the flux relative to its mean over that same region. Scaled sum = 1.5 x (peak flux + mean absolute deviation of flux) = 83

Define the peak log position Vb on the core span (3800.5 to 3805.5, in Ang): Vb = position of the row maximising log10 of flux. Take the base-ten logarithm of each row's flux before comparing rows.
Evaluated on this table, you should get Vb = 3805.0 Ang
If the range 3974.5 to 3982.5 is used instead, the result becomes 3982.0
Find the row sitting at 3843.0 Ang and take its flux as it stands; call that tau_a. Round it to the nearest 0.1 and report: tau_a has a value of 42.1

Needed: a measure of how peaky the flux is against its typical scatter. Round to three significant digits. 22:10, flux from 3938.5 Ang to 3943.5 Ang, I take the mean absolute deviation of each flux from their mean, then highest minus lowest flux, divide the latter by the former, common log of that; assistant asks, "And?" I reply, 0.513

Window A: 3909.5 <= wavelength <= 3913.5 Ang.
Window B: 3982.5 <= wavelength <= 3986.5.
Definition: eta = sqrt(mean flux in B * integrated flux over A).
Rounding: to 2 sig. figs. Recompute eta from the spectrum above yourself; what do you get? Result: 95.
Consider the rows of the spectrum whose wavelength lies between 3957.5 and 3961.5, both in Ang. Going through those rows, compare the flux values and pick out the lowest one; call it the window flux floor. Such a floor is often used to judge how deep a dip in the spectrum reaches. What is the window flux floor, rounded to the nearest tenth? 41.6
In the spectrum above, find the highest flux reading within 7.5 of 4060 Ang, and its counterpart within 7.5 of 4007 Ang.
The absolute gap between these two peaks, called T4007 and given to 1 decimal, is 3.7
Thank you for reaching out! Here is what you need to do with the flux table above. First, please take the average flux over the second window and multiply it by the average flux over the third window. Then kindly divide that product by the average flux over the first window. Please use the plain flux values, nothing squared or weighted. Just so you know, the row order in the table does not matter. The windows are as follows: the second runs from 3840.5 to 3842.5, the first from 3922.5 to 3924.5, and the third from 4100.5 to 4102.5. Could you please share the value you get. 38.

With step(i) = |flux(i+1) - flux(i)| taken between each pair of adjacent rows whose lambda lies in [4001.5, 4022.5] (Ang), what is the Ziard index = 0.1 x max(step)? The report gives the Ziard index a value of 0.11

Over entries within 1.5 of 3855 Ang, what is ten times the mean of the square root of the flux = 73.6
